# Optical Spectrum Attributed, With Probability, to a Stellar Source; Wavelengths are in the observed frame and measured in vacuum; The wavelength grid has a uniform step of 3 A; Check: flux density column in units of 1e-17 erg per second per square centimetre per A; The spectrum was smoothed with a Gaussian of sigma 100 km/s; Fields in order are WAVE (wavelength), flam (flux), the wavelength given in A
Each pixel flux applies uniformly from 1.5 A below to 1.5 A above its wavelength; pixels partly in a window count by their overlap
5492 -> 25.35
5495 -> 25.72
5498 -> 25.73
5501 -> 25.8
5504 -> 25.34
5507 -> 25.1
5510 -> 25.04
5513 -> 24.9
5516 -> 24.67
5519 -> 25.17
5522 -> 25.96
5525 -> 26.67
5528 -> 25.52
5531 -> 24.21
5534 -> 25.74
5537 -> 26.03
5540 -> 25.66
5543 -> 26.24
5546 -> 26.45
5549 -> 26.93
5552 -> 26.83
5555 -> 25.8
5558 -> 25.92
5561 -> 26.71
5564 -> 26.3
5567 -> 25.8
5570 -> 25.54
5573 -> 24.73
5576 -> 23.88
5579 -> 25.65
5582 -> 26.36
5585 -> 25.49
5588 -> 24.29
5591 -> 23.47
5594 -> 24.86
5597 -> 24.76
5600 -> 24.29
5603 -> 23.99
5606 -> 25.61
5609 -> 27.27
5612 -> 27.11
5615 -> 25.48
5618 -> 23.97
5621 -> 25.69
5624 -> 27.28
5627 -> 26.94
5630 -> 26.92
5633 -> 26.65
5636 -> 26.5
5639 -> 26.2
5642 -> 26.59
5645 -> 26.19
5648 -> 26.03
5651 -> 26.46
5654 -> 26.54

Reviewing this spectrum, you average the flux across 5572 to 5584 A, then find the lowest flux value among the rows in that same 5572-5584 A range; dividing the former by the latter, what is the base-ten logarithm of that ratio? 0.023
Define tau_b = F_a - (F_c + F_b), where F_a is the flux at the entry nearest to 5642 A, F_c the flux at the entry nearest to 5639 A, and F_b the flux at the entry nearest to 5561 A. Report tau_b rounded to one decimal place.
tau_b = -26.3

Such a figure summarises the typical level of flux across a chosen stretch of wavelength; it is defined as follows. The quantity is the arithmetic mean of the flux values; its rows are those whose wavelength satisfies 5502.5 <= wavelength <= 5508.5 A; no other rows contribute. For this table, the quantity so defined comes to 25.2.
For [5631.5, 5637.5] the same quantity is 26.6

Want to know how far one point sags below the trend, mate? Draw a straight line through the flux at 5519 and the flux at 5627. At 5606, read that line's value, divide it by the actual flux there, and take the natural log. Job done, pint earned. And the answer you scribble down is 0.04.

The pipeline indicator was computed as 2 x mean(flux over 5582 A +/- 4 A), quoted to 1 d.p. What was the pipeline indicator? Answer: 51.7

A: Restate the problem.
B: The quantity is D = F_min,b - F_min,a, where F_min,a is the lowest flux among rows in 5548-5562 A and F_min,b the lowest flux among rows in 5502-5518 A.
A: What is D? -1.1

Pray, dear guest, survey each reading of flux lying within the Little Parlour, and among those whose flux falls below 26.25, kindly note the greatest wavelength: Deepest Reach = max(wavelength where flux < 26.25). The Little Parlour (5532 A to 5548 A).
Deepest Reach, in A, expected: 5543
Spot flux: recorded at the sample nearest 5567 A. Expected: 25.8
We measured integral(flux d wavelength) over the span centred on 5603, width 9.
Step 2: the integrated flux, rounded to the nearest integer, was 222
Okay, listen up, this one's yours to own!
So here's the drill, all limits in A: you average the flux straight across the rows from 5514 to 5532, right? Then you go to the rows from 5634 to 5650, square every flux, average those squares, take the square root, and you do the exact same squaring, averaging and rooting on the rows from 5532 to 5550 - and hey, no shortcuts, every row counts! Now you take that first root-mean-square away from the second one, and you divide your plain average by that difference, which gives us -204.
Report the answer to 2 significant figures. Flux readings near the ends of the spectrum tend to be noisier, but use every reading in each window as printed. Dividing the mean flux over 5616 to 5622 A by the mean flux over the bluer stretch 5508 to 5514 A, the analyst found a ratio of 0.99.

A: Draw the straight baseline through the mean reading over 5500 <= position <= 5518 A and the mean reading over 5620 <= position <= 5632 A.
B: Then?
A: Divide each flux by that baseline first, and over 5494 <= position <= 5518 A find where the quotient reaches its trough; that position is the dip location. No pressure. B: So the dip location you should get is 5516 A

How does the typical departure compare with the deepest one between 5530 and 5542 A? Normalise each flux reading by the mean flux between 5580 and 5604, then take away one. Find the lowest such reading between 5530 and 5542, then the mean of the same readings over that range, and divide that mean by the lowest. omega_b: -1.5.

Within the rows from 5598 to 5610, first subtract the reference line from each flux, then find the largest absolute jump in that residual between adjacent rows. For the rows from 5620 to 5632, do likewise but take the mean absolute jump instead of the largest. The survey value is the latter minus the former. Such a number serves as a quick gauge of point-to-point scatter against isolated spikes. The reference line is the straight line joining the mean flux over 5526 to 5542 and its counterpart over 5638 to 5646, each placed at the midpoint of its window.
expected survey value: -1.0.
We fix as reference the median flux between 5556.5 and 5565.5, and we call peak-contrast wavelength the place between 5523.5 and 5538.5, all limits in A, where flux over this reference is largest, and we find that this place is 5525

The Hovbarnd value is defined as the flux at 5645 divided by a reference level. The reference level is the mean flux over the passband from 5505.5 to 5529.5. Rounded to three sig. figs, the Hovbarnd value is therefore 1.03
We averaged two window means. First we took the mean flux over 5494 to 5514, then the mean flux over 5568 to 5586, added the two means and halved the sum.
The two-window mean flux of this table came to 25.3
